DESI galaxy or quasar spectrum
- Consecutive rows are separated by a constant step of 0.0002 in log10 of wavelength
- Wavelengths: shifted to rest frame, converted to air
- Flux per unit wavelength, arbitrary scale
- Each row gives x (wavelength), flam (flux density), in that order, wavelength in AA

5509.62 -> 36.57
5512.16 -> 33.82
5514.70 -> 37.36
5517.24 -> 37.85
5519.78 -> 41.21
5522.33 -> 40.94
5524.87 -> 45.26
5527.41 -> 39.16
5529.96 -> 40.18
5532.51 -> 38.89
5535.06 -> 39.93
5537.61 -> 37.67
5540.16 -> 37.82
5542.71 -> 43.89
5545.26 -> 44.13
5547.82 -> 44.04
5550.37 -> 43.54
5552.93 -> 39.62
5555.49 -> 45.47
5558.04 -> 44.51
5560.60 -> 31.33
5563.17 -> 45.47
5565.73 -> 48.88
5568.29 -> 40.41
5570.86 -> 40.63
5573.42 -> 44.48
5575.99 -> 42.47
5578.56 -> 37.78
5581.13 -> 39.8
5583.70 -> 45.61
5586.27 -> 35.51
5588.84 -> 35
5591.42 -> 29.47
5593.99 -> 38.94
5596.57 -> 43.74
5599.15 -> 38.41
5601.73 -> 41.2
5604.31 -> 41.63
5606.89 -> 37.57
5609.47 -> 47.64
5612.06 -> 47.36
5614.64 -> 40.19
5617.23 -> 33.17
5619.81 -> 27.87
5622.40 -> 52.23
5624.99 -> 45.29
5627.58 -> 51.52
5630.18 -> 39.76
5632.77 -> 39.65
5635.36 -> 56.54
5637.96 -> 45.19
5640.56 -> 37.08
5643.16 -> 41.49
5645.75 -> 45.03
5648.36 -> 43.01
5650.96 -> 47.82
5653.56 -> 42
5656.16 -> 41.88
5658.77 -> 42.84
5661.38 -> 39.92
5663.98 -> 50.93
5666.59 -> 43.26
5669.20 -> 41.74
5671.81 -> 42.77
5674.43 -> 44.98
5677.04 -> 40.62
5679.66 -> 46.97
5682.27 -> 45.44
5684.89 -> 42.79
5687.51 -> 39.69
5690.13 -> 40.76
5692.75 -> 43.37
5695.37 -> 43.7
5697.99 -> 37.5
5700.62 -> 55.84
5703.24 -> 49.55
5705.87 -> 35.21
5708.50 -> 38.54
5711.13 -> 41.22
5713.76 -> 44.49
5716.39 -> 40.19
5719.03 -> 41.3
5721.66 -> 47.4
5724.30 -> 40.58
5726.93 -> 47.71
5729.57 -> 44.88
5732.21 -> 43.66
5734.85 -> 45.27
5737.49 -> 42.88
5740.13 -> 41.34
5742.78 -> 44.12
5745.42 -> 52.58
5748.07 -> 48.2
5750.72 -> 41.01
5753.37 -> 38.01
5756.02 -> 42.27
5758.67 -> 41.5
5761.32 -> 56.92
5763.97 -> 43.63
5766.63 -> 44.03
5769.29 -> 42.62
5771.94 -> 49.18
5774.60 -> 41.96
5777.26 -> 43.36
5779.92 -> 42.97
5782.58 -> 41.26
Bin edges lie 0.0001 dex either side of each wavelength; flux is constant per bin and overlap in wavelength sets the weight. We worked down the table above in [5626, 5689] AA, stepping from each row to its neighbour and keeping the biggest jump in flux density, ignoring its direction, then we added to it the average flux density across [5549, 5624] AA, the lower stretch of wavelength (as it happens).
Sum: 57.6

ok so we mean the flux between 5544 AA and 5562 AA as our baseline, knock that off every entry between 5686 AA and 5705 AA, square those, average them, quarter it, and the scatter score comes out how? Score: 10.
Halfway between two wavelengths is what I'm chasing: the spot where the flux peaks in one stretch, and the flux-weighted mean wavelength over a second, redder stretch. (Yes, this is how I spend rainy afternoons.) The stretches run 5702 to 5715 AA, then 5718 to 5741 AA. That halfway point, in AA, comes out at 5716.4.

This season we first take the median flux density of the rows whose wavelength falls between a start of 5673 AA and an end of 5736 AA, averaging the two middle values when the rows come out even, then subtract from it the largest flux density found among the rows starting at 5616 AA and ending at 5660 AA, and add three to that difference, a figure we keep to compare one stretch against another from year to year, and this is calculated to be -10.0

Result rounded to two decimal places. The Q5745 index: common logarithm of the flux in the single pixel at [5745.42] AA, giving 1.72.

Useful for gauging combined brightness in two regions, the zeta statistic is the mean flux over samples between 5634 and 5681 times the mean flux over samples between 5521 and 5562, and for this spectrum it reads 1810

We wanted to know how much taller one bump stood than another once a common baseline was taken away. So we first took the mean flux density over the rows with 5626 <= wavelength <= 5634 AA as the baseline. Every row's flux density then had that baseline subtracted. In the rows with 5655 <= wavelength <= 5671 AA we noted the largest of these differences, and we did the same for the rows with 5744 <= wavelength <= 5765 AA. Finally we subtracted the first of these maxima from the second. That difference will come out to 6.0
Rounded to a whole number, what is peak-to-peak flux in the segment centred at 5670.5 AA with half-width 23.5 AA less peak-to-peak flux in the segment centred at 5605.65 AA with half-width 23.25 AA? -13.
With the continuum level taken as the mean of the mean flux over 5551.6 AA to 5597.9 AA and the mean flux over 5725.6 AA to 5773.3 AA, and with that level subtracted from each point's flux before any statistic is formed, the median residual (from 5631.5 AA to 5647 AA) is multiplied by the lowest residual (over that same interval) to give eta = -2.9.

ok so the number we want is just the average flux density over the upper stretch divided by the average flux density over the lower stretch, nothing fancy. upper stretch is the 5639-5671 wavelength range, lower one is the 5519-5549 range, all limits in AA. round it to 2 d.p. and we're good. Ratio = 1.05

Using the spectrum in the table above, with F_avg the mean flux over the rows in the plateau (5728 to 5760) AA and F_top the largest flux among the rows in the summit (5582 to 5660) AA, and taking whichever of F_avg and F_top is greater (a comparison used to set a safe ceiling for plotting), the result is 57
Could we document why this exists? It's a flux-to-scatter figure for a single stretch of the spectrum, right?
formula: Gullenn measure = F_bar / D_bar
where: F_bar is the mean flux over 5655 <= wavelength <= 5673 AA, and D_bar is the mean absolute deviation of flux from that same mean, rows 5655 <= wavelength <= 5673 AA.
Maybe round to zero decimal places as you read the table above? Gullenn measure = 20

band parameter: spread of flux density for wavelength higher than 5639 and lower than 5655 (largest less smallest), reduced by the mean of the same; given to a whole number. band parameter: -32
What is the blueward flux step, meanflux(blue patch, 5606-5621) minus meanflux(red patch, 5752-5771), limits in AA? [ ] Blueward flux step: -5.2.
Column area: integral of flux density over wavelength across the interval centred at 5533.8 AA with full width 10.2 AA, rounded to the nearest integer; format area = 399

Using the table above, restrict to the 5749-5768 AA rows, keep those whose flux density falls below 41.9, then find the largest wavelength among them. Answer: 5758.67 AA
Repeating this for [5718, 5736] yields 5724.30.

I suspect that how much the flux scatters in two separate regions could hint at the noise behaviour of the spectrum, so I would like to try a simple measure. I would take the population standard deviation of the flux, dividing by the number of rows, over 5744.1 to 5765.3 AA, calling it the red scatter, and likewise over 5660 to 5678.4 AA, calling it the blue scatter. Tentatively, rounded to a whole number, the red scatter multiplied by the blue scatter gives 21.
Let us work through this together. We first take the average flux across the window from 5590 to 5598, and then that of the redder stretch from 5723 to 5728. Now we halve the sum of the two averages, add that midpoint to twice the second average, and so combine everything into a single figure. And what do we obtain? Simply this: 129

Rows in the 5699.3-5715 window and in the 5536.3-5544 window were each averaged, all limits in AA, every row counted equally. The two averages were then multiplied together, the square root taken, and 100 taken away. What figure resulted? -58.1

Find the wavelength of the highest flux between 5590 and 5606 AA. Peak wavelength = 5596.57 AA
